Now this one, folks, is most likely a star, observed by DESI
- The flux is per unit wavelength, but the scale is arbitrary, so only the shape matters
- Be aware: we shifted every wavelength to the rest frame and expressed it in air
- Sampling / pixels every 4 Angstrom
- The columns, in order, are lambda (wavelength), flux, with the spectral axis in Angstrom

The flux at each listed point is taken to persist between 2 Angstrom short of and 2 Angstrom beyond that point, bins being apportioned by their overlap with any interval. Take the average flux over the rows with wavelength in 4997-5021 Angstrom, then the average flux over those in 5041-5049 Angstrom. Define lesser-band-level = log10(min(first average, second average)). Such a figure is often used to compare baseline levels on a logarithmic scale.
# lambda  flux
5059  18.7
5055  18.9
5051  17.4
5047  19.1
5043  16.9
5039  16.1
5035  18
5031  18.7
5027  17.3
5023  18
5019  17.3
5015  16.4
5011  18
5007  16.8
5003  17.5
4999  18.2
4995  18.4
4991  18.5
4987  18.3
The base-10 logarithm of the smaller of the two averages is 1.240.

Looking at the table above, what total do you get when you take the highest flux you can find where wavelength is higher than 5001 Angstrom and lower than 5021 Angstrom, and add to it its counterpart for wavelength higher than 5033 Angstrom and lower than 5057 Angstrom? 37.1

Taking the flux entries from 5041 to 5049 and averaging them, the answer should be 18.0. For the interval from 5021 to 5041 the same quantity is 17.6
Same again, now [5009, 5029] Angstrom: 17.4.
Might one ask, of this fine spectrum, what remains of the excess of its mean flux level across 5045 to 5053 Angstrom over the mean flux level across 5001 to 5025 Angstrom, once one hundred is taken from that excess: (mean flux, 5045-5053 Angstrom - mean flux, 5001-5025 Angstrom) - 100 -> -99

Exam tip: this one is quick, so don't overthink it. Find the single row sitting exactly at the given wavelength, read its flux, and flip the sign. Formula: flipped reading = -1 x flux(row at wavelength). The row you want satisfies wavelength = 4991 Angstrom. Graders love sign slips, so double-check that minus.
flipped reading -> -18.5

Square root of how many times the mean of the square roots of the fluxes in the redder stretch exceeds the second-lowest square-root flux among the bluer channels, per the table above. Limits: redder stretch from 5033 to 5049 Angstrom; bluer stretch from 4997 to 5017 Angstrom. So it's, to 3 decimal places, 1.010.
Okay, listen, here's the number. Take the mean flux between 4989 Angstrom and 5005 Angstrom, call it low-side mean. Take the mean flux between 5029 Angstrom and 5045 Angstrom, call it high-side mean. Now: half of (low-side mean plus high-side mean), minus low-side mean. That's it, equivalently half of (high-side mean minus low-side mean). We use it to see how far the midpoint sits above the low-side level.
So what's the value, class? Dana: -0.36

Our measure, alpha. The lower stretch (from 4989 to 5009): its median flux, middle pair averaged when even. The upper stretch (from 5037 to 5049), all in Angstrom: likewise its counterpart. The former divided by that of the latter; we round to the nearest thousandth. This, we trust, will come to 1.077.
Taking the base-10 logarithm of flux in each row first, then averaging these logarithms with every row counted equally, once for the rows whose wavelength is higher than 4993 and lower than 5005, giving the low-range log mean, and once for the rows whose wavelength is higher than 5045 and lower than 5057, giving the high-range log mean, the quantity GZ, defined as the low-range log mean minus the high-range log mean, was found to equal -0.010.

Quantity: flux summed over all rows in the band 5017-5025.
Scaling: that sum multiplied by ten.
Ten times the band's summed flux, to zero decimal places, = 353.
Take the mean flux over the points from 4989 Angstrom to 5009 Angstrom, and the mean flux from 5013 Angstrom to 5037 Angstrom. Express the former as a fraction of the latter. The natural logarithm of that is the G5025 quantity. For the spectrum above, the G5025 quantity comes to 0.01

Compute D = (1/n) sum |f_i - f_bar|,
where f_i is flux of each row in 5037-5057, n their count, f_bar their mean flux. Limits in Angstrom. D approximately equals 1.06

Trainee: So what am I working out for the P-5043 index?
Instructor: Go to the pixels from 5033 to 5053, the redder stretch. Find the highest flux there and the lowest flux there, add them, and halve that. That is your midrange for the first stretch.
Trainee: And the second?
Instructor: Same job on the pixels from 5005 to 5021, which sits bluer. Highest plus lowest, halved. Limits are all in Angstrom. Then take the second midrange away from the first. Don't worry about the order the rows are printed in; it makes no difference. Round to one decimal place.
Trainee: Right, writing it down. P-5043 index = 0.4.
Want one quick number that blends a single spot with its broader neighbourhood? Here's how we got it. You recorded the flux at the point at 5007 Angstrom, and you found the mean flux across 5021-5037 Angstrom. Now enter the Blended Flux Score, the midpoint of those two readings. 17.4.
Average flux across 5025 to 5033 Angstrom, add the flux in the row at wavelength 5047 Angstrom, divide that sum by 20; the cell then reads 1.855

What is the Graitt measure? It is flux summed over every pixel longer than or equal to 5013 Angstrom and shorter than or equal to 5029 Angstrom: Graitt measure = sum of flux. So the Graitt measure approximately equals 69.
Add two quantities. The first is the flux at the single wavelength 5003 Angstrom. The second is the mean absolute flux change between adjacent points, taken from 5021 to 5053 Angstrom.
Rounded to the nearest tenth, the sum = 18.8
